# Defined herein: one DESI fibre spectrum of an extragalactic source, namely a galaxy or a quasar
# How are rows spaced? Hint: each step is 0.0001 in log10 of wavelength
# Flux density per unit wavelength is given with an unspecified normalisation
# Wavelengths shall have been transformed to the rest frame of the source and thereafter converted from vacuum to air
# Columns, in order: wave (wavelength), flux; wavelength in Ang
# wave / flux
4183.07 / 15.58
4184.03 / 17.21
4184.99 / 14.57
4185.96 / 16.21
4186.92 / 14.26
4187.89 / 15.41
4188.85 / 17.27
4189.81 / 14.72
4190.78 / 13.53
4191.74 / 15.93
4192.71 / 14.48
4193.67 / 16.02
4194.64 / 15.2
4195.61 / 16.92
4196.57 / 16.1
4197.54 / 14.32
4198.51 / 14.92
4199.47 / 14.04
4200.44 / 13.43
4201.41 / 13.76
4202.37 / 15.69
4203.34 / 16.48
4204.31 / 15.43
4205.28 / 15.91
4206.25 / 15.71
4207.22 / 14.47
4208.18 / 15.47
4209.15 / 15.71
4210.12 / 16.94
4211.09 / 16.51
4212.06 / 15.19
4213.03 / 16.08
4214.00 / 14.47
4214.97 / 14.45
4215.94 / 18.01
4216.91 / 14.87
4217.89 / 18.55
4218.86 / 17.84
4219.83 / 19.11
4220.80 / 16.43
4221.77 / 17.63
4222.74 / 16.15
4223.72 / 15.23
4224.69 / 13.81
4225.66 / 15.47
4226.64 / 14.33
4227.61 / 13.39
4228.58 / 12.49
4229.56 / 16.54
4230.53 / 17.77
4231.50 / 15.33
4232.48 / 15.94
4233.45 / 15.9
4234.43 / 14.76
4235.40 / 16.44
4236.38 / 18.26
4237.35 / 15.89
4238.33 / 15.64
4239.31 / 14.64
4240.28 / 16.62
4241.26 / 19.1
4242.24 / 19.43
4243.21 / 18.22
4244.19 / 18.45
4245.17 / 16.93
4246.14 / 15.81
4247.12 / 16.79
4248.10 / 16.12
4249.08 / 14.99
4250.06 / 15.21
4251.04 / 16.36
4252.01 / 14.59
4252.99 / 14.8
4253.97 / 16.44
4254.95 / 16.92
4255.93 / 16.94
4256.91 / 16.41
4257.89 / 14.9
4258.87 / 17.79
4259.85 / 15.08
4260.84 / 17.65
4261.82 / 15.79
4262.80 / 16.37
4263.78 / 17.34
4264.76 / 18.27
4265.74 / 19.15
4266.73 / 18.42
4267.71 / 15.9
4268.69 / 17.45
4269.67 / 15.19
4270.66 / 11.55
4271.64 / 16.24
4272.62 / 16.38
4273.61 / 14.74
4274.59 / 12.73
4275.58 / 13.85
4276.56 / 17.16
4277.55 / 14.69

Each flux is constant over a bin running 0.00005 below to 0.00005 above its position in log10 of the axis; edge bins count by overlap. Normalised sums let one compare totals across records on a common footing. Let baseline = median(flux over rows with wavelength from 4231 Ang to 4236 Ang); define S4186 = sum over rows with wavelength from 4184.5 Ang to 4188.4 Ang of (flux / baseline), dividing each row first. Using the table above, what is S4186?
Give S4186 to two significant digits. 3.8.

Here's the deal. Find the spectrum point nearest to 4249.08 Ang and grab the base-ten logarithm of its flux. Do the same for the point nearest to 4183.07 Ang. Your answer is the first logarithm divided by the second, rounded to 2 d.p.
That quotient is 0.99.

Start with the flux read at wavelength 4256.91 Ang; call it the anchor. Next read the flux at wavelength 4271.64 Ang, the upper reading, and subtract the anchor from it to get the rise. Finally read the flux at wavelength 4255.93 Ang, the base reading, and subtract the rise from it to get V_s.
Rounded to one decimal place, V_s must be 17.1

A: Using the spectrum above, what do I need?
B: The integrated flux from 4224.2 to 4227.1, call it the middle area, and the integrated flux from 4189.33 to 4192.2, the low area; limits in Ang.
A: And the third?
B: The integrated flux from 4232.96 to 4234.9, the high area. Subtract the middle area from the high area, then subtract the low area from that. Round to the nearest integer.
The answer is -55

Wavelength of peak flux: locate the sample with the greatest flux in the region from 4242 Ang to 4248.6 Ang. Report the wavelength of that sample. 4242.24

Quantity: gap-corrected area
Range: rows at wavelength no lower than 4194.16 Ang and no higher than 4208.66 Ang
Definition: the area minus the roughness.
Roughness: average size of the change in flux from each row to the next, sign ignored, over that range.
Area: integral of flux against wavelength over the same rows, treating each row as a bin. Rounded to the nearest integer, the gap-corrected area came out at 219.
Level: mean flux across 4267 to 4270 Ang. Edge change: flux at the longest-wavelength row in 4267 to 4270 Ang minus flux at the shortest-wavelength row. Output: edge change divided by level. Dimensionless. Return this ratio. -0.04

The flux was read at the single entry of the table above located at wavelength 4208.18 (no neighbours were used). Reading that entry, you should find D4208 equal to 15.47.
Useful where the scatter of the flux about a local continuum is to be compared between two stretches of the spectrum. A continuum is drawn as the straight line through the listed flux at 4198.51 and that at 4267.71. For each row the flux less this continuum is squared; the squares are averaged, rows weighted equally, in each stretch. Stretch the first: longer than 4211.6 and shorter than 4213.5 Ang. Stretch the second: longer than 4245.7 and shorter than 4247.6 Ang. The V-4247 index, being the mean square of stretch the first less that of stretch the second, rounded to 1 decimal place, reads -0.3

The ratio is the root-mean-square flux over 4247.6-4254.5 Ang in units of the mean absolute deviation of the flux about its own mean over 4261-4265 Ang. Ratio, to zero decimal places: 18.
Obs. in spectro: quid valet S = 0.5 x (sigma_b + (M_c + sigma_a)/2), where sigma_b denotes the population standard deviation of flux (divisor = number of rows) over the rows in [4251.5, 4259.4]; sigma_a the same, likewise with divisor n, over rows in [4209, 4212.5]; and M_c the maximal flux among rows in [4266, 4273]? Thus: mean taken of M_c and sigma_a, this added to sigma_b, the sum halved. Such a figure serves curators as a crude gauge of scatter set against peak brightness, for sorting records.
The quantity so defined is 5.3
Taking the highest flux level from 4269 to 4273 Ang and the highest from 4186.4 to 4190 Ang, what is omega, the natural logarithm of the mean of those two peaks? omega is 2.82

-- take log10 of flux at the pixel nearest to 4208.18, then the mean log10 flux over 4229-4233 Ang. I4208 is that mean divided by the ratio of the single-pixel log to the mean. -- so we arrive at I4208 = 1.24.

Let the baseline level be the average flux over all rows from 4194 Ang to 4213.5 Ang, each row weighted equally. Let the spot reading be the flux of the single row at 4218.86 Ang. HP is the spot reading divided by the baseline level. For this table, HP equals 1.16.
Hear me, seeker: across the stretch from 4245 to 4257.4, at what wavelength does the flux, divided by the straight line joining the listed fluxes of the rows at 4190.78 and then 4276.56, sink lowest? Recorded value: 4252.01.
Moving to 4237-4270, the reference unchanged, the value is 4269.67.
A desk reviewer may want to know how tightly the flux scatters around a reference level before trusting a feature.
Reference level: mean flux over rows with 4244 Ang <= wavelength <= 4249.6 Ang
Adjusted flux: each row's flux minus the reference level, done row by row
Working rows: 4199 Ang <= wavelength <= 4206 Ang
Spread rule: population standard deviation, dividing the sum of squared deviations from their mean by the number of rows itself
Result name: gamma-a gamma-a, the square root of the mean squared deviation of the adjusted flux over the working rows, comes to 1.1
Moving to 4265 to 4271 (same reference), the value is 2.5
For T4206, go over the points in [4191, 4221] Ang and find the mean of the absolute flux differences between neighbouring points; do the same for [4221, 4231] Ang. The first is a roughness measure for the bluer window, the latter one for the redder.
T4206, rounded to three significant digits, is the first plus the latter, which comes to 2.79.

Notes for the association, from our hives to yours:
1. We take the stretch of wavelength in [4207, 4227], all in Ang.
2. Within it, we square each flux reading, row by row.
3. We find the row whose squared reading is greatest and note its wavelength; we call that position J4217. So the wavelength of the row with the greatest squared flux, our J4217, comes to 4219.83 Ang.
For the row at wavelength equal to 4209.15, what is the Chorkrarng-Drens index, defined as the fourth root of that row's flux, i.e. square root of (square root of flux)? 1.99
